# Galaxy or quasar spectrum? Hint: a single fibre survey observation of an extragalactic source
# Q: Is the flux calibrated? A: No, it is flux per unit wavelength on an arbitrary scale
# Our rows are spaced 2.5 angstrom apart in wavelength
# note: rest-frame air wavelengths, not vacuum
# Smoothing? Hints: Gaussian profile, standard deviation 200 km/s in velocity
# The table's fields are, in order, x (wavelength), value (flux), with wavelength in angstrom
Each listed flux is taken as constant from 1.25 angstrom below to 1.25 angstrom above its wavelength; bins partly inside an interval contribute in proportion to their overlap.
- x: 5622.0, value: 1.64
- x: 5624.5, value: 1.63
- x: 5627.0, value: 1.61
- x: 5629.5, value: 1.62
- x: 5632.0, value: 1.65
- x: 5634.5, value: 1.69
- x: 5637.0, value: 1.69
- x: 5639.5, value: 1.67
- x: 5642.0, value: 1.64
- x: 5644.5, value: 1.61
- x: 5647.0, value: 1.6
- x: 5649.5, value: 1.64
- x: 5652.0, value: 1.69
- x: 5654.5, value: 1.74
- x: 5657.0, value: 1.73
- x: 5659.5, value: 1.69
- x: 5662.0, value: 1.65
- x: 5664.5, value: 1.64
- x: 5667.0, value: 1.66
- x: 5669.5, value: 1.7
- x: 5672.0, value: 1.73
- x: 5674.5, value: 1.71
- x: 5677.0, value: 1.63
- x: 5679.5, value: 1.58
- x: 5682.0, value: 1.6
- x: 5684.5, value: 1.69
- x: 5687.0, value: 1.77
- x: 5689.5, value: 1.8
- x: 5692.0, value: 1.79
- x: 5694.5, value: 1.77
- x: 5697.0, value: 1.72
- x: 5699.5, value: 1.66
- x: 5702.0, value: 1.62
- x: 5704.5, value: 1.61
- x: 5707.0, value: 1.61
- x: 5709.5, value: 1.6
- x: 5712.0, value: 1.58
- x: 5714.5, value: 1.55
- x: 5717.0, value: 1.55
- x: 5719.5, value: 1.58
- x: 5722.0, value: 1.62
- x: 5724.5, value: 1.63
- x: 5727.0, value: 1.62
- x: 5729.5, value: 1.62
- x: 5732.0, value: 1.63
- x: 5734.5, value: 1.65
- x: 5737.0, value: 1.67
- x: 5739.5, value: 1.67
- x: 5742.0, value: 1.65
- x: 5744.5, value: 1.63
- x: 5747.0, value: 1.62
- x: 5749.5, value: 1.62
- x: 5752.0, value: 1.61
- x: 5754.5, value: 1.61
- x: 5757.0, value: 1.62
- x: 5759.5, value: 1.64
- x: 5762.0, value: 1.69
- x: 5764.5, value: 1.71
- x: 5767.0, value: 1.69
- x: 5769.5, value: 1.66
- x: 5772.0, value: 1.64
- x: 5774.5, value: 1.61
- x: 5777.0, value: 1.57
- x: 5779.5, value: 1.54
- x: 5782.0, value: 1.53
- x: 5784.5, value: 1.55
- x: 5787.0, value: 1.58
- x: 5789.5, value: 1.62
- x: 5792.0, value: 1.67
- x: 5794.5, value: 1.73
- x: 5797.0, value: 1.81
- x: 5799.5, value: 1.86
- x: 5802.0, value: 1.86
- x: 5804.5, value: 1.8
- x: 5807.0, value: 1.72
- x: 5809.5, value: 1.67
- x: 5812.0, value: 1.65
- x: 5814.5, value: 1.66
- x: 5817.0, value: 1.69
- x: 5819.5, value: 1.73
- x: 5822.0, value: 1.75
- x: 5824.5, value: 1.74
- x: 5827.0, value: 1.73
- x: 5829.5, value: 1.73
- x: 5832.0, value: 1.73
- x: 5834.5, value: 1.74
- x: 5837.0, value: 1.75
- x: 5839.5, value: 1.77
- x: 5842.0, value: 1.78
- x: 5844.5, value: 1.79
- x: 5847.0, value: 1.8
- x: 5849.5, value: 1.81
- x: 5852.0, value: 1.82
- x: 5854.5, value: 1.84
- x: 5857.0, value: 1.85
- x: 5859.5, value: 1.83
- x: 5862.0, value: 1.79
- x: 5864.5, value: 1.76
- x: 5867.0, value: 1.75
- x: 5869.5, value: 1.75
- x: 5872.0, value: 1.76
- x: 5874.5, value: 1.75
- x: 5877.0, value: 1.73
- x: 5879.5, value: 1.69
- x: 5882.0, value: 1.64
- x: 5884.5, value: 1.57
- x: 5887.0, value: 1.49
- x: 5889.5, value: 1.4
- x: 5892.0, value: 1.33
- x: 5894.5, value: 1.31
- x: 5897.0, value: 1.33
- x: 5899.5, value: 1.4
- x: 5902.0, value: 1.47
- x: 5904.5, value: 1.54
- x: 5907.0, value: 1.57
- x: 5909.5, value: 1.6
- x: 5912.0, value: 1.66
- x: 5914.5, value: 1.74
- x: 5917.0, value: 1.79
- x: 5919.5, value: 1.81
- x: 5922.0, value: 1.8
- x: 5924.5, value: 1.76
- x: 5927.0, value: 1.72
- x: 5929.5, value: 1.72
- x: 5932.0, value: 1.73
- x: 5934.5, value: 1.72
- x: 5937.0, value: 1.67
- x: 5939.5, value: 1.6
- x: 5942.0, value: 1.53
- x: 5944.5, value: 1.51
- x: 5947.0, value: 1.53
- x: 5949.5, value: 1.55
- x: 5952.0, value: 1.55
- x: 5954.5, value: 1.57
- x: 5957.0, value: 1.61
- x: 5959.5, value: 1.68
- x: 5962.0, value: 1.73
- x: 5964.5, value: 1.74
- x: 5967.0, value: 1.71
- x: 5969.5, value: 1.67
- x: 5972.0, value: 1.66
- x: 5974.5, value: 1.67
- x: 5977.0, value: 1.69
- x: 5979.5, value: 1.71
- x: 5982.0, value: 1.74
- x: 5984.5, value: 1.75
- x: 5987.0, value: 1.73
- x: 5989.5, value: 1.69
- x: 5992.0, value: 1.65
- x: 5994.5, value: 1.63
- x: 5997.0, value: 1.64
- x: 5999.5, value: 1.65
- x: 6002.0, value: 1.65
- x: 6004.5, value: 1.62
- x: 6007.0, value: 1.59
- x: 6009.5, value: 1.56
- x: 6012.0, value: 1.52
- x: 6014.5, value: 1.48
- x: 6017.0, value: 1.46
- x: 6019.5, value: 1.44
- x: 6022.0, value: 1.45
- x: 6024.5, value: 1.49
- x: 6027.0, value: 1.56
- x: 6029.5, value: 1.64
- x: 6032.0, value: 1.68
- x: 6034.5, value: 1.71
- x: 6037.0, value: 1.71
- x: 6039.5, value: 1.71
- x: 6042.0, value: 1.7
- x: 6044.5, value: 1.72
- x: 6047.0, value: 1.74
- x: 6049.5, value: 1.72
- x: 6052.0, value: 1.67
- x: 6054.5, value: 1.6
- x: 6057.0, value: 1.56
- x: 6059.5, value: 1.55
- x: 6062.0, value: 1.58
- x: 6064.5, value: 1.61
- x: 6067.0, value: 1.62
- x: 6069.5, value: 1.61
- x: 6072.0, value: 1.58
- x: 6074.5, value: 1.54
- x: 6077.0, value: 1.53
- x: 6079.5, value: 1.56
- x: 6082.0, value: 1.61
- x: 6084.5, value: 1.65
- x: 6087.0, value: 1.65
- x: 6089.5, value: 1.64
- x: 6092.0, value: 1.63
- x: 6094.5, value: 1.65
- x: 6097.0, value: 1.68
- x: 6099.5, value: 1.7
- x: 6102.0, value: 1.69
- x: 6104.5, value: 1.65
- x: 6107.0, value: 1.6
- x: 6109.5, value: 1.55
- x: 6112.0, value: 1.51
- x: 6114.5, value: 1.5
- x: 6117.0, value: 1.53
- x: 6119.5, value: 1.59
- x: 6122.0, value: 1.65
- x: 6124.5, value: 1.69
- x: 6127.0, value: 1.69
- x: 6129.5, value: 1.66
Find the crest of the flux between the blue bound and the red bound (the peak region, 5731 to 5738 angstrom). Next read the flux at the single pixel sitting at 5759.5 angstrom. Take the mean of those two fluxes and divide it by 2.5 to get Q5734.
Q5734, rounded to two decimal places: 0.66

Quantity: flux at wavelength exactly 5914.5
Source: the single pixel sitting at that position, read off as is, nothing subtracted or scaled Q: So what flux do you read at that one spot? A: 1.74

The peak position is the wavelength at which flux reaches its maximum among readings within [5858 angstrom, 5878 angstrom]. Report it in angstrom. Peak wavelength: 5859.5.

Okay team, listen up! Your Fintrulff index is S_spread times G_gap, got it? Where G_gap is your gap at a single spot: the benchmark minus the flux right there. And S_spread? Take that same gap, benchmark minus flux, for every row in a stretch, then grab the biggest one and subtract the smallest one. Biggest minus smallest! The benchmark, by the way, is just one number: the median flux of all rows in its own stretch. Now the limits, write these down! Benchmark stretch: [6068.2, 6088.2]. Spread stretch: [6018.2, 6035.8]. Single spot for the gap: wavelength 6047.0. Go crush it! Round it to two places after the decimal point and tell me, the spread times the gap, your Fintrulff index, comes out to -0.04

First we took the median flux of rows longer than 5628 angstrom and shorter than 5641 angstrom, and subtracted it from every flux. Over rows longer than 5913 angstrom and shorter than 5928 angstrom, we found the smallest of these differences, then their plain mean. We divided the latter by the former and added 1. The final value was 3.0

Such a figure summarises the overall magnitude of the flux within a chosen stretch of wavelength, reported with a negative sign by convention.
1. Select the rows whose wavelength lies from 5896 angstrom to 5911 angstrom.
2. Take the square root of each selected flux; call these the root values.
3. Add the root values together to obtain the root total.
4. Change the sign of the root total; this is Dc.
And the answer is -7.31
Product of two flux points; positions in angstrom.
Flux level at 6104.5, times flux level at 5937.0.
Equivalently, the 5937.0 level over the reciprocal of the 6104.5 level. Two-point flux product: 2.76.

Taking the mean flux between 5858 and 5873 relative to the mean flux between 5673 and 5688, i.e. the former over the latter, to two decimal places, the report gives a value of 1.07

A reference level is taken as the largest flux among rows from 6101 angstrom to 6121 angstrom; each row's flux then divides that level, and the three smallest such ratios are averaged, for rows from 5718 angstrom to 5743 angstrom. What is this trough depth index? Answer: 1.02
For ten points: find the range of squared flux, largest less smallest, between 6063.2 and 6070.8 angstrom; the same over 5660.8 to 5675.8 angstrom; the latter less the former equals 0.27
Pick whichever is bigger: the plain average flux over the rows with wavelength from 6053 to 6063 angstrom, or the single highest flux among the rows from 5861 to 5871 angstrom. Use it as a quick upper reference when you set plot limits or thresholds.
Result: 1.79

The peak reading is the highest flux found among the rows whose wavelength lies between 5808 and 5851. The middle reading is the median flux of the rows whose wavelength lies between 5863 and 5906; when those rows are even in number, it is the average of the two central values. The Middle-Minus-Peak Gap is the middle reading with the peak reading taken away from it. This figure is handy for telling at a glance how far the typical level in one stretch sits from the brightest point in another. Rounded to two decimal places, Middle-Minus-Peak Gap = -0.24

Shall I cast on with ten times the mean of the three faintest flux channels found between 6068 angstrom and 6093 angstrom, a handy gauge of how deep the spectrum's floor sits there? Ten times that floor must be 15.4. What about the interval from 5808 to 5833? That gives 16.6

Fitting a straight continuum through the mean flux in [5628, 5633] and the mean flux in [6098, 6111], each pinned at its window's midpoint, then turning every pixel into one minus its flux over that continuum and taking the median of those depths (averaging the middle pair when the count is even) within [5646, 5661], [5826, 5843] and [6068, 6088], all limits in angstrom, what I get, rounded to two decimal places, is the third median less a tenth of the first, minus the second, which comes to 0.09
